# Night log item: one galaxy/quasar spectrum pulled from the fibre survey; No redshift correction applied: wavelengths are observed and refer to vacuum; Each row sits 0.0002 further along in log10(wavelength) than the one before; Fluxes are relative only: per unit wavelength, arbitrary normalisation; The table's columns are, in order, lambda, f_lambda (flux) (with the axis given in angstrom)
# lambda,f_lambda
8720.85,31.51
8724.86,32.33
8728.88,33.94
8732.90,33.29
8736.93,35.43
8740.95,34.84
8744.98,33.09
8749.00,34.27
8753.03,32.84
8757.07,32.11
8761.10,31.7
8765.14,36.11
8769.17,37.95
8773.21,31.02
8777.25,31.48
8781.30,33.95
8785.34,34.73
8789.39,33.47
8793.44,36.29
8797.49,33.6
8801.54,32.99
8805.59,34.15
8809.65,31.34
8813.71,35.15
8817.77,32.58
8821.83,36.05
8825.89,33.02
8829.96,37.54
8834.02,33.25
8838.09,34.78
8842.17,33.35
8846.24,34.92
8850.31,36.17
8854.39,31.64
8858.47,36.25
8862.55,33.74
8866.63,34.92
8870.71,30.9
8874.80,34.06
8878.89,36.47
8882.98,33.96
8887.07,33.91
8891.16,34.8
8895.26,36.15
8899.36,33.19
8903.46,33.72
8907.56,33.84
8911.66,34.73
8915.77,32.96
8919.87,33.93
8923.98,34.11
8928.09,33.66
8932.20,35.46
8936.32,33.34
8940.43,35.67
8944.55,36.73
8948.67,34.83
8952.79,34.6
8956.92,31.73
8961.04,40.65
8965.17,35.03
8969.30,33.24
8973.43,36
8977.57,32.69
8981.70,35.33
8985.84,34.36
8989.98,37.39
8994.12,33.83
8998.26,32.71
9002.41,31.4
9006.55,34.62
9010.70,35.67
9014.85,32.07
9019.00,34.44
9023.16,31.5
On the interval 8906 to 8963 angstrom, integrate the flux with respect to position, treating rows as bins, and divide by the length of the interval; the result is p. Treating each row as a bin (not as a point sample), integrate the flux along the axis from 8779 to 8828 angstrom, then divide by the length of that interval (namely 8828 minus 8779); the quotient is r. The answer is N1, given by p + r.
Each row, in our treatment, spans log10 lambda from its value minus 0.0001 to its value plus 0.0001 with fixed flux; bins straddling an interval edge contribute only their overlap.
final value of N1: 68.7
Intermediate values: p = 34.7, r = 33.9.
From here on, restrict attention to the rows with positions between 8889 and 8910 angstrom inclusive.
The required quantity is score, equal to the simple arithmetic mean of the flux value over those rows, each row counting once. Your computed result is 34.3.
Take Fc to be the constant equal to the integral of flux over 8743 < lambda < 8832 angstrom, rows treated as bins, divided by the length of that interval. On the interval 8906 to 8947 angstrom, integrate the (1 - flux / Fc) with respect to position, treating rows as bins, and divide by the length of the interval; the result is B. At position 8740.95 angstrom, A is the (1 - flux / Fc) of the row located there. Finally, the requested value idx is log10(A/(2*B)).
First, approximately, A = -0.0281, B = -0.017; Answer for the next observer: -0.08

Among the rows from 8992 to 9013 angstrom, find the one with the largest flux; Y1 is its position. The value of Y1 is 9010.70 angstrom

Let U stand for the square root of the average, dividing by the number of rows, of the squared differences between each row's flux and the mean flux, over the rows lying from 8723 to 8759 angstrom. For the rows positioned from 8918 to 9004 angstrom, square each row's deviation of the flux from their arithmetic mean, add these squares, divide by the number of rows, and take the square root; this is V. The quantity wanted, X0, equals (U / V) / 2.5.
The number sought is 0.21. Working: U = 1.07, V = 2.0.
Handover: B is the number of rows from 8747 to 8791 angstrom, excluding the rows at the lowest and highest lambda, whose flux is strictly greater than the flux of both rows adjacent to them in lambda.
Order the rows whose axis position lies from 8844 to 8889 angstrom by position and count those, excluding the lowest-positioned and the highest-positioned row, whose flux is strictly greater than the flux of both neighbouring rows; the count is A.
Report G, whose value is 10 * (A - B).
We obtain 20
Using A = 4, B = 2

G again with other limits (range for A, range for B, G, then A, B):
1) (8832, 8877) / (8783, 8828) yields 0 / 4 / 4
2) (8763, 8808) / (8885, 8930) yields 0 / 3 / 3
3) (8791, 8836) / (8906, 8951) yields 0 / 4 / 4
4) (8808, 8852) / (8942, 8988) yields 10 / 4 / 3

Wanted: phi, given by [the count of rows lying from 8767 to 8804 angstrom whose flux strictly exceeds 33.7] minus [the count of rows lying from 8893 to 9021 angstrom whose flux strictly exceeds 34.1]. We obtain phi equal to -13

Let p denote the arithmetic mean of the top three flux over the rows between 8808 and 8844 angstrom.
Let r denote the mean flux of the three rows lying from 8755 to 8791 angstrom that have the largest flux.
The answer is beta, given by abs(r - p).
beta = 0.0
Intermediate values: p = 36.2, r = 36.26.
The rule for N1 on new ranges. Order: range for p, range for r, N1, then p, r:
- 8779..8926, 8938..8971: 69.5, 34.2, 35.3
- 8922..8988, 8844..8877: 68.9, 34.8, 34.1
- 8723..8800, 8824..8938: 68.1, 33.8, 34.2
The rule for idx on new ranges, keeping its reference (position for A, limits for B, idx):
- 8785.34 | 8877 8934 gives -0.03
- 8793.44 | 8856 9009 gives 0.33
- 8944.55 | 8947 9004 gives 0.31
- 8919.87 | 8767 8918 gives -1.08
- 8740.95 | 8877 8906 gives -0.16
